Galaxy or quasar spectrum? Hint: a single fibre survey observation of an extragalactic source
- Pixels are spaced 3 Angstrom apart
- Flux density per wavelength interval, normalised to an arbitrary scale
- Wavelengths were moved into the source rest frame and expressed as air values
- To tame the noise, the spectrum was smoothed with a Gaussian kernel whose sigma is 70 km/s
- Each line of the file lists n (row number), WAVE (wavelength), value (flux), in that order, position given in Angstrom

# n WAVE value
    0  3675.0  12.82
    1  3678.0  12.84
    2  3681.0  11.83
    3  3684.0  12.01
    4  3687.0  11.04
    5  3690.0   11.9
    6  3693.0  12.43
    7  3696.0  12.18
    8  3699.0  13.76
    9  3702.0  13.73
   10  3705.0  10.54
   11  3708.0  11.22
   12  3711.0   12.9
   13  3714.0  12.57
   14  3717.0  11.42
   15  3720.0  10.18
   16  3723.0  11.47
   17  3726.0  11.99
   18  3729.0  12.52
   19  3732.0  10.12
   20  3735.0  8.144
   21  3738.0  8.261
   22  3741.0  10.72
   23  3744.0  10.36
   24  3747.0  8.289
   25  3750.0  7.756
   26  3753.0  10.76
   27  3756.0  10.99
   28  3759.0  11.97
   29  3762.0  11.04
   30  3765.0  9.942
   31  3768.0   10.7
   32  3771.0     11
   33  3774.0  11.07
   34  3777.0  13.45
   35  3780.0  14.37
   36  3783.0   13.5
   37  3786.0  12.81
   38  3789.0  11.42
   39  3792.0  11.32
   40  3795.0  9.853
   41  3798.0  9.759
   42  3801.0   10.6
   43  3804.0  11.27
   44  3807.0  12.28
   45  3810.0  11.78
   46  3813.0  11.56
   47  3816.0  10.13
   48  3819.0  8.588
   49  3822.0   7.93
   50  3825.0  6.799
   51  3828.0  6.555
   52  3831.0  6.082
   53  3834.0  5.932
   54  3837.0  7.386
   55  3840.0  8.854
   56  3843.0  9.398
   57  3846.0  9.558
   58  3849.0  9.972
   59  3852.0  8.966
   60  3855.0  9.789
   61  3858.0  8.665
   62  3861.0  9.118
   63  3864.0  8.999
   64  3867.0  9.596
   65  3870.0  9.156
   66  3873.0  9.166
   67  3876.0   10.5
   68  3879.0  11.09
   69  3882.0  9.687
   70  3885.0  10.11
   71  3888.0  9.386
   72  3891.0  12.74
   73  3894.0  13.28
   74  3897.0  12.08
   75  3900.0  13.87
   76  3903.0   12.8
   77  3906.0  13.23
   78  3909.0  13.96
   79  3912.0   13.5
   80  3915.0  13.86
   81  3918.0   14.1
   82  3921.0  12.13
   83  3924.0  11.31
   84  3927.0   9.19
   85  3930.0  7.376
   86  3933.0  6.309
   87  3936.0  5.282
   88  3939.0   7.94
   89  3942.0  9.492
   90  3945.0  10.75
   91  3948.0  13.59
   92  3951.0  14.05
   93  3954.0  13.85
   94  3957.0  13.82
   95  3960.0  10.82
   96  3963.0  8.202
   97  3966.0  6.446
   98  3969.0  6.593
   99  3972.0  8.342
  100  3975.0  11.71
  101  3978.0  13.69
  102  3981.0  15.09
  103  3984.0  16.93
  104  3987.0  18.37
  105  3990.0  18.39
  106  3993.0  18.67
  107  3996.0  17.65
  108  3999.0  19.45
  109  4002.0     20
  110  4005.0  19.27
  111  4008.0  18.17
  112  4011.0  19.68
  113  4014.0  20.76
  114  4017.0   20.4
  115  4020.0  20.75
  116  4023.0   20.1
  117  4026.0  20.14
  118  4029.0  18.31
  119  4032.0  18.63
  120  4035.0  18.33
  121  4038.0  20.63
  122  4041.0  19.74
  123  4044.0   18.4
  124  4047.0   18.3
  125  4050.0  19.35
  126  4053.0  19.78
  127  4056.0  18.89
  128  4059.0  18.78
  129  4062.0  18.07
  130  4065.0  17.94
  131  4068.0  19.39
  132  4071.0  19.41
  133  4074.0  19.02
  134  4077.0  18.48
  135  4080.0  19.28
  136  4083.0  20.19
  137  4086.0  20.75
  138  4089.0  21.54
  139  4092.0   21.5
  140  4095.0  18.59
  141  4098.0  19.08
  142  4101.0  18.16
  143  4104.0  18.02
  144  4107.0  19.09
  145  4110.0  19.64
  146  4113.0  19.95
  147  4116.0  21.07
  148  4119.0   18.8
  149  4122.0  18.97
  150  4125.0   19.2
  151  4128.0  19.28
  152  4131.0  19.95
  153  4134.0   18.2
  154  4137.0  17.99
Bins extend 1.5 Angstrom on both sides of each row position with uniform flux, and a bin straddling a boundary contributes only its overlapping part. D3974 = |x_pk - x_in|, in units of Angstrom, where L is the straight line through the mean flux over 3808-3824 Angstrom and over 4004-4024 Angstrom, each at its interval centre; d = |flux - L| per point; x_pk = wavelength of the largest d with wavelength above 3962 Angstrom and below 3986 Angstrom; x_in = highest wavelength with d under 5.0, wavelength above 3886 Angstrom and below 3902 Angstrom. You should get 69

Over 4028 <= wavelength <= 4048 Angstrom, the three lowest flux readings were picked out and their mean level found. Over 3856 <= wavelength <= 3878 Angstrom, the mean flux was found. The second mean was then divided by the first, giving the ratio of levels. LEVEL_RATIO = 0.51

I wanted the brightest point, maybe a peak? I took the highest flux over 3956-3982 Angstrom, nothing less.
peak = 15.09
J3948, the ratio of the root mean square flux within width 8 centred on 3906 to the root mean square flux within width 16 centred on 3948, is 1.07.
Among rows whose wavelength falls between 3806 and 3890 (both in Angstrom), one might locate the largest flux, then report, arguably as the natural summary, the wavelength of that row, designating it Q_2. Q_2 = 3807.0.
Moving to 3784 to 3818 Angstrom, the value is 3786.0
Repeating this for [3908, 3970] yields 3918.0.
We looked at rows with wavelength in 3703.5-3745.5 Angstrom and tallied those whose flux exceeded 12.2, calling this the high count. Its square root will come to 1.7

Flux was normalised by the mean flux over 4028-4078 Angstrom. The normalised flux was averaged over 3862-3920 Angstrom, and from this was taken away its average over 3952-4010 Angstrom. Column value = -0.2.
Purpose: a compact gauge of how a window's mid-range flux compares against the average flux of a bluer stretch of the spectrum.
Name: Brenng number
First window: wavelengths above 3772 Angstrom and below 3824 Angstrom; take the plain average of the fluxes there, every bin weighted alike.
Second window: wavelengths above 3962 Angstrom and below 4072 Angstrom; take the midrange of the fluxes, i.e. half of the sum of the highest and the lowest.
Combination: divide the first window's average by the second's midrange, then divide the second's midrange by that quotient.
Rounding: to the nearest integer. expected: 16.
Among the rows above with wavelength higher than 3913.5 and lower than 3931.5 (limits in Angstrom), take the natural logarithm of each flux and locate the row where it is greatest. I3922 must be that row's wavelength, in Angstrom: 3918.0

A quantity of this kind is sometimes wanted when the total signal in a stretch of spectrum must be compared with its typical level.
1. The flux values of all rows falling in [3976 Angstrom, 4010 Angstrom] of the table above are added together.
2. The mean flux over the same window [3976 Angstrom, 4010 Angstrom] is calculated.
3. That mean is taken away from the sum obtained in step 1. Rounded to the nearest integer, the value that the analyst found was 178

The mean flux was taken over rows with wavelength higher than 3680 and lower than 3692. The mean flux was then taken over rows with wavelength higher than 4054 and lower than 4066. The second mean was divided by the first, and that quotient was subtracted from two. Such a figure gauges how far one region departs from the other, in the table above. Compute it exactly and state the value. 0.42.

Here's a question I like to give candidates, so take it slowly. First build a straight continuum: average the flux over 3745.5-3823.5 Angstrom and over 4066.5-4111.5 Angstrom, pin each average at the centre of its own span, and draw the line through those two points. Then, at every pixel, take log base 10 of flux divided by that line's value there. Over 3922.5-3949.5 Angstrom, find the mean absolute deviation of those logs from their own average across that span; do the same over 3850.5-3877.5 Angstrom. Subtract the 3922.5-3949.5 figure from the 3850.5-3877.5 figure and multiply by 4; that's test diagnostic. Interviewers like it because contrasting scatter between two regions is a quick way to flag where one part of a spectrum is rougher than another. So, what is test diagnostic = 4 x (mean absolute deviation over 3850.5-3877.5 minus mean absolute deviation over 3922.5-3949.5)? -0.3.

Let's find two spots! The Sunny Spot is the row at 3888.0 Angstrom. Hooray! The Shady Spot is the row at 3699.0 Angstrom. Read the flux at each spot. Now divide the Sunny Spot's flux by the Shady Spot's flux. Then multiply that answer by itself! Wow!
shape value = 0.5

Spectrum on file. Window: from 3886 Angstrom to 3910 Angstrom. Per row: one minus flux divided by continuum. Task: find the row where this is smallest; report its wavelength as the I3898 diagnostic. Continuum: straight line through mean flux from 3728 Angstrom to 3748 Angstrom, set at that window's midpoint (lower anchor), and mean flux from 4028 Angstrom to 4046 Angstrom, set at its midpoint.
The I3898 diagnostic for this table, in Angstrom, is 3900.0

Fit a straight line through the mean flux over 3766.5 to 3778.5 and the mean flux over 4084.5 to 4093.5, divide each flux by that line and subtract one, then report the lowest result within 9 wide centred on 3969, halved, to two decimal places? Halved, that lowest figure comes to -0.32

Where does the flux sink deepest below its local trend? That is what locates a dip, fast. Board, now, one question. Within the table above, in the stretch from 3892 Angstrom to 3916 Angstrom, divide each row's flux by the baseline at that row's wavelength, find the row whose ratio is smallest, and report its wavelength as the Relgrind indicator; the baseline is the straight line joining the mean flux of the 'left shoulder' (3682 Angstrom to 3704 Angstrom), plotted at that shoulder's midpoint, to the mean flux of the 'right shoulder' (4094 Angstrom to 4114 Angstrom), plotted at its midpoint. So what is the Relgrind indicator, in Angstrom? 3897.0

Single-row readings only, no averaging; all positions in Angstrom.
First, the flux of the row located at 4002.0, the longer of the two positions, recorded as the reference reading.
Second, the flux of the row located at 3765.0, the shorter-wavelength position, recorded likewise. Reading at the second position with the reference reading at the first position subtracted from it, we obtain -10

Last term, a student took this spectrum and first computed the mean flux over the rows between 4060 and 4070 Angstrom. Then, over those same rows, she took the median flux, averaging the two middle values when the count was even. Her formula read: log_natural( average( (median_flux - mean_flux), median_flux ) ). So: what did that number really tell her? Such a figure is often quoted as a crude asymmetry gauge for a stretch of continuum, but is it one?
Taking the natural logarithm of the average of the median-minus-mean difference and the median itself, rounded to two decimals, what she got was 2.18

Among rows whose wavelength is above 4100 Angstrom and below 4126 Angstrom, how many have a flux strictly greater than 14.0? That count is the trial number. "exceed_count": 9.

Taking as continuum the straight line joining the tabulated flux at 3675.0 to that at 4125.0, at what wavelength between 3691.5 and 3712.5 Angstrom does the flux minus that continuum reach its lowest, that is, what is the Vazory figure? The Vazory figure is 3705.0 Angstrom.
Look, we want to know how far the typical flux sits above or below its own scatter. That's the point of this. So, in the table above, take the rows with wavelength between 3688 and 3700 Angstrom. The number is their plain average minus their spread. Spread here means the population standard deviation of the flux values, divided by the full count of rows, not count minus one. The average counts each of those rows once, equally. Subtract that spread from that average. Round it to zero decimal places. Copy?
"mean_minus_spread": 12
